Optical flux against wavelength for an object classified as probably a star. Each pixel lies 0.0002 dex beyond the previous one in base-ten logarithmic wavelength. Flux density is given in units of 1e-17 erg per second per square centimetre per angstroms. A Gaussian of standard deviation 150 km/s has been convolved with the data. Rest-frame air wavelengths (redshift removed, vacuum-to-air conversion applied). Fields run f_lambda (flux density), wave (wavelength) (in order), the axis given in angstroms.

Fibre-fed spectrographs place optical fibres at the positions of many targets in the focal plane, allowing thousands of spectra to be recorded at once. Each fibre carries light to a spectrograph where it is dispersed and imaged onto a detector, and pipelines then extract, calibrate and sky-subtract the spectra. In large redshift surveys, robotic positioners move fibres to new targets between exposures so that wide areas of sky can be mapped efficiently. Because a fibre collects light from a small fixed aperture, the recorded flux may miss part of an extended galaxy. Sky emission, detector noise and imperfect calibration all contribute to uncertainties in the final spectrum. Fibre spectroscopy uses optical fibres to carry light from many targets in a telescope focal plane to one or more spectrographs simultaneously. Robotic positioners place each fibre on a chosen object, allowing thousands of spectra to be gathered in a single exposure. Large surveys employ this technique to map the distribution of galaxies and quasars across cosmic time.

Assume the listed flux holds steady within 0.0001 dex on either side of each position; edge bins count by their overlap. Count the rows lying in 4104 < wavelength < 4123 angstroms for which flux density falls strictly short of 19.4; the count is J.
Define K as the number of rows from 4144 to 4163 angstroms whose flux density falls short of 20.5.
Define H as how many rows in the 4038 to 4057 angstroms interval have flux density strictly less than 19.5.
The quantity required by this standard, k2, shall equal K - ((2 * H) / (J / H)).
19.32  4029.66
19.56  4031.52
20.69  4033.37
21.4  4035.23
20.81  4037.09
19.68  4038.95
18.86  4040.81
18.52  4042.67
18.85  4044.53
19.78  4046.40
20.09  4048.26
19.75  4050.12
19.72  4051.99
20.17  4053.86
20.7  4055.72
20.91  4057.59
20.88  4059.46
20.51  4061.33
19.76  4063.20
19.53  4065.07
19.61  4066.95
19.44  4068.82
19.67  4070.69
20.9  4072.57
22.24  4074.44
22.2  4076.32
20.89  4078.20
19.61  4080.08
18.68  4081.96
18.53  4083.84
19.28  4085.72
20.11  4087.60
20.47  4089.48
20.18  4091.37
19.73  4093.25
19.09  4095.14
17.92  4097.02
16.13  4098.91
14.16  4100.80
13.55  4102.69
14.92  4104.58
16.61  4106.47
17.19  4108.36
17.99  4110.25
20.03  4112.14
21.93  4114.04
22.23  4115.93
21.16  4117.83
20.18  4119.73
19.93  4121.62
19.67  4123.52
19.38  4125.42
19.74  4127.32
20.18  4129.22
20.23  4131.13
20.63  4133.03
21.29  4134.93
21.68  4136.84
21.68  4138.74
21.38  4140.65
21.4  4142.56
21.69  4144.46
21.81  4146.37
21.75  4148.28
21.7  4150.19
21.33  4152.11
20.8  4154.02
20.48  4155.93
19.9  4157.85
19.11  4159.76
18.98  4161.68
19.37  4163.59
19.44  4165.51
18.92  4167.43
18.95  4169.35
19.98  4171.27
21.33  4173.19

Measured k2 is -0.5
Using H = 3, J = 4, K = 4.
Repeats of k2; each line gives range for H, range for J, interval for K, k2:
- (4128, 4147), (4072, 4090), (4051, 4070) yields 6.0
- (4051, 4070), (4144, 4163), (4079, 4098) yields 9.0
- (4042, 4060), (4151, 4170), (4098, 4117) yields 6.4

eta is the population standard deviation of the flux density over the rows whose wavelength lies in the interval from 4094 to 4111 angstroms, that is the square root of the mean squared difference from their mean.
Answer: 1.77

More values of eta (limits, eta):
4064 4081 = 1.08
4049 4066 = 0.51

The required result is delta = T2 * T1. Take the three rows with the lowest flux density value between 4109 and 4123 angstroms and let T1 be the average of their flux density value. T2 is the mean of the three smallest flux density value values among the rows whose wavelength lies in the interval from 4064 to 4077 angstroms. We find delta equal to 377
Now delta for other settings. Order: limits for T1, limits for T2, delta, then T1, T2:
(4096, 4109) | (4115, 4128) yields 278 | 14.2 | 19.6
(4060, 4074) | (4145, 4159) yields 398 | 19.5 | 20.4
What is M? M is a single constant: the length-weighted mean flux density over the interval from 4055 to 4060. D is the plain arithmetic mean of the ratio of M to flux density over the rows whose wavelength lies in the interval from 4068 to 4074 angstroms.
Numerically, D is 1.04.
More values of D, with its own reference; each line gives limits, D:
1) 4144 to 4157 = 0.97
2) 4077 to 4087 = 1.08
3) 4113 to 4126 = 1.01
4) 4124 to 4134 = 1.04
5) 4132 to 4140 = 0.98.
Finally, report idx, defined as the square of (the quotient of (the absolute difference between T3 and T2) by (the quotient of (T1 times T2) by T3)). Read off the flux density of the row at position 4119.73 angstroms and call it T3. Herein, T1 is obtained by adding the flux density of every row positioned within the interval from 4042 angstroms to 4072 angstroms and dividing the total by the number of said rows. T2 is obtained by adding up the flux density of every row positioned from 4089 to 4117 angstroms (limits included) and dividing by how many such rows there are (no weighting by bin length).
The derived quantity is 0.0130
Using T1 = 19.9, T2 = 18.1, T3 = 20.18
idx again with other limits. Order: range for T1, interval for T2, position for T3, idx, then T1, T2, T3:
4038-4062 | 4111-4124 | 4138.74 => 0.0025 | 19.9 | 20.7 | 21.68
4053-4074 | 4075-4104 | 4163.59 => 0.0012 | 20.2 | 18.7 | 19.37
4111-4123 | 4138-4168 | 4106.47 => 0.0238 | 20.9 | 20.6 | 16.61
